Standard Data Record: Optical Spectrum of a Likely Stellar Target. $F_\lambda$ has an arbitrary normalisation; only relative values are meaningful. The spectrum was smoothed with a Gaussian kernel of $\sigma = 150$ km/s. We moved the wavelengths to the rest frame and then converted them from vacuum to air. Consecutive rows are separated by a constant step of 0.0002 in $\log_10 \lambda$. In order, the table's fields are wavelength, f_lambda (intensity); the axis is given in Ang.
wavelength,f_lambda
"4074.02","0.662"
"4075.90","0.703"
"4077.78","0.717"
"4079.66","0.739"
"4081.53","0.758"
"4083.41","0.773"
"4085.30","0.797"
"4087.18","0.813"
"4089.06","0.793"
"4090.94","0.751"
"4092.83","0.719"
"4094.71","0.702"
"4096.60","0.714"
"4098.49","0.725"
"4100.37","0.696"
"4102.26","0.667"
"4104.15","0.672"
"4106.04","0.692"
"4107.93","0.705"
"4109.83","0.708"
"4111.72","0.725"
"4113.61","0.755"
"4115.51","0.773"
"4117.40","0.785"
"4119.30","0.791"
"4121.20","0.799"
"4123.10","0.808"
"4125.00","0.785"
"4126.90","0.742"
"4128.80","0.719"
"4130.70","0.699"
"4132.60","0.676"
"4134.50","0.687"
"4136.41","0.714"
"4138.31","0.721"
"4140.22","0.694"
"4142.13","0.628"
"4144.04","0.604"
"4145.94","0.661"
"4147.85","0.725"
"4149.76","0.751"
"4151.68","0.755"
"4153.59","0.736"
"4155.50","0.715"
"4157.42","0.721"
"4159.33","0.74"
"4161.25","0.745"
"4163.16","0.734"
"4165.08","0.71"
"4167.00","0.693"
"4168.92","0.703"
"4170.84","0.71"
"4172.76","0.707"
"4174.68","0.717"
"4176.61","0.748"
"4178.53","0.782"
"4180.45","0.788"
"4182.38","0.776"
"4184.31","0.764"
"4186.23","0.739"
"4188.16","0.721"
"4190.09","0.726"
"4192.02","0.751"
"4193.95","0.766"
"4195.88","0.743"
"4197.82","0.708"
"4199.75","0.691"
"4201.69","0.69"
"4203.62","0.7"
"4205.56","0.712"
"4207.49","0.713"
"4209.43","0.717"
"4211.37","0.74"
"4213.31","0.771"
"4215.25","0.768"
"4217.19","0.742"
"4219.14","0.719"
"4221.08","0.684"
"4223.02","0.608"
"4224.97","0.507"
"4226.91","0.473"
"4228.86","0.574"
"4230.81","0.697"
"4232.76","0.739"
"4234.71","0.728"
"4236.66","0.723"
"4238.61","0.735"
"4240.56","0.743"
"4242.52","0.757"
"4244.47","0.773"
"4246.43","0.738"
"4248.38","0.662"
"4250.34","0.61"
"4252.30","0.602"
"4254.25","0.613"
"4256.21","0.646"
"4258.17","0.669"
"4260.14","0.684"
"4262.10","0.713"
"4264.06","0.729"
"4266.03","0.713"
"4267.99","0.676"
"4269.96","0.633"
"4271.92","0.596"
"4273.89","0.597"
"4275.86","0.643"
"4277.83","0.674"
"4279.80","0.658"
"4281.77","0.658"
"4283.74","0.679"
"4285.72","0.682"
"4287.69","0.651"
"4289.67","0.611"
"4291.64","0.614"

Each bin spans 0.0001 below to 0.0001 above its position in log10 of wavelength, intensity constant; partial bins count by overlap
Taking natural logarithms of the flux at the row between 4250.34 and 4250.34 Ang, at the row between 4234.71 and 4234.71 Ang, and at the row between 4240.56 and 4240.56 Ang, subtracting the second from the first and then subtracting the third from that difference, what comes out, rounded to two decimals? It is 0.12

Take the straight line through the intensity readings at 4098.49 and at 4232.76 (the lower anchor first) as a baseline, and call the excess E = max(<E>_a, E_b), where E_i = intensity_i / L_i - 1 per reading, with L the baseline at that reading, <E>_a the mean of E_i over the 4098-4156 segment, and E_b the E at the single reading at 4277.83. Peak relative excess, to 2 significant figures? -0.011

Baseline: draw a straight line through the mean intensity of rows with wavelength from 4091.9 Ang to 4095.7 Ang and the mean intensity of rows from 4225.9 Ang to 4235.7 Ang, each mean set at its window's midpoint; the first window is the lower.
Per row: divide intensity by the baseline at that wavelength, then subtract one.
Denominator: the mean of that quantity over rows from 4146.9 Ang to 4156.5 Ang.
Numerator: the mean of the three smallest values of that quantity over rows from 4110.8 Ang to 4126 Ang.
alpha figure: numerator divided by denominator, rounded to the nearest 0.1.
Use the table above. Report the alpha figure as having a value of 0.9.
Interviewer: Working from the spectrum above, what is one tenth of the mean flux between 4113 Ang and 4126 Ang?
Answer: 0.079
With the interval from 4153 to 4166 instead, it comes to 0.073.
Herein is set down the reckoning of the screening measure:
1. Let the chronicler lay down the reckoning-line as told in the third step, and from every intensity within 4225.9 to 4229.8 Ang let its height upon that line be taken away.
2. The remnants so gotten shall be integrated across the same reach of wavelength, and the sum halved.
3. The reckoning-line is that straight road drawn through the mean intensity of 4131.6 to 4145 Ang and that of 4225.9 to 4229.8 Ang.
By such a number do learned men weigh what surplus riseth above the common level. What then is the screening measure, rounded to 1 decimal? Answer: 0.0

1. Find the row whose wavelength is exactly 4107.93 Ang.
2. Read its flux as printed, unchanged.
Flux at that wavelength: 0.705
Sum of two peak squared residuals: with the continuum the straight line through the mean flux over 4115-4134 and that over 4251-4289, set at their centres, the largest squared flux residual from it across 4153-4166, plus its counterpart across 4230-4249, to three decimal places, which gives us 0.010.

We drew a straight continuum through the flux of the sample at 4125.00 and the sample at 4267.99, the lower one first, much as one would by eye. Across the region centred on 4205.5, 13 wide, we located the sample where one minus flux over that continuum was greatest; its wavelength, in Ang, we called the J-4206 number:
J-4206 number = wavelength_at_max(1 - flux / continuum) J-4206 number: 4199.75 Ang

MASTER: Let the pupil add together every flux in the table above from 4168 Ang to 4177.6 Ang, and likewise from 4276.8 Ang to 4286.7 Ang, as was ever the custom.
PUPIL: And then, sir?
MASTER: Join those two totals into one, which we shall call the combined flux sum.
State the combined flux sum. 6.94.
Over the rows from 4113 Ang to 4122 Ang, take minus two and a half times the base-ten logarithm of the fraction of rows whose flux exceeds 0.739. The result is 0.0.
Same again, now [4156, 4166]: 1.0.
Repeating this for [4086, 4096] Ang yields 0.6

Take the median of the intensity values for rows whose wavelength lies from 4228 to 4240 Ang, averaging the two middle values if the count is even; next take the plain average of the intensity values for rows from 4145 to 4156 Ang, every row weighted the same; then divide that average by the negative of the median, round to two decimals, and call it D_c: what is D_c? -1.00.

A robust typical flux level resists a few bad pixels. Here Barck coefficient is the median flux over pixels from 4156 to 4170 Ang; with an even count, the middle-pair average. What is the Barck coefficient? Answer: 0.721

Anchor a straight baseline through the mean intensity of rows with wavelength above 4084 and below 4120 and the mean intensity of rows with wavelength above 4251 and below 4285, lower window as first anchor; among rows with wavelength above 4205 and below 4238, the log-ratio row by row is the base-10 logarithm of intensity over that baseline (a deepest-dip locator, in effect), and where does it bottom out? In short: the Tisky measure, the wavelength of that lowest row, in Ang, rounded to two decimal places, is 4226.91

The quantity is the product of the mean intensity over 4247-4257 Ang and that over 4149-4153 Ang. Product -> 0.47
